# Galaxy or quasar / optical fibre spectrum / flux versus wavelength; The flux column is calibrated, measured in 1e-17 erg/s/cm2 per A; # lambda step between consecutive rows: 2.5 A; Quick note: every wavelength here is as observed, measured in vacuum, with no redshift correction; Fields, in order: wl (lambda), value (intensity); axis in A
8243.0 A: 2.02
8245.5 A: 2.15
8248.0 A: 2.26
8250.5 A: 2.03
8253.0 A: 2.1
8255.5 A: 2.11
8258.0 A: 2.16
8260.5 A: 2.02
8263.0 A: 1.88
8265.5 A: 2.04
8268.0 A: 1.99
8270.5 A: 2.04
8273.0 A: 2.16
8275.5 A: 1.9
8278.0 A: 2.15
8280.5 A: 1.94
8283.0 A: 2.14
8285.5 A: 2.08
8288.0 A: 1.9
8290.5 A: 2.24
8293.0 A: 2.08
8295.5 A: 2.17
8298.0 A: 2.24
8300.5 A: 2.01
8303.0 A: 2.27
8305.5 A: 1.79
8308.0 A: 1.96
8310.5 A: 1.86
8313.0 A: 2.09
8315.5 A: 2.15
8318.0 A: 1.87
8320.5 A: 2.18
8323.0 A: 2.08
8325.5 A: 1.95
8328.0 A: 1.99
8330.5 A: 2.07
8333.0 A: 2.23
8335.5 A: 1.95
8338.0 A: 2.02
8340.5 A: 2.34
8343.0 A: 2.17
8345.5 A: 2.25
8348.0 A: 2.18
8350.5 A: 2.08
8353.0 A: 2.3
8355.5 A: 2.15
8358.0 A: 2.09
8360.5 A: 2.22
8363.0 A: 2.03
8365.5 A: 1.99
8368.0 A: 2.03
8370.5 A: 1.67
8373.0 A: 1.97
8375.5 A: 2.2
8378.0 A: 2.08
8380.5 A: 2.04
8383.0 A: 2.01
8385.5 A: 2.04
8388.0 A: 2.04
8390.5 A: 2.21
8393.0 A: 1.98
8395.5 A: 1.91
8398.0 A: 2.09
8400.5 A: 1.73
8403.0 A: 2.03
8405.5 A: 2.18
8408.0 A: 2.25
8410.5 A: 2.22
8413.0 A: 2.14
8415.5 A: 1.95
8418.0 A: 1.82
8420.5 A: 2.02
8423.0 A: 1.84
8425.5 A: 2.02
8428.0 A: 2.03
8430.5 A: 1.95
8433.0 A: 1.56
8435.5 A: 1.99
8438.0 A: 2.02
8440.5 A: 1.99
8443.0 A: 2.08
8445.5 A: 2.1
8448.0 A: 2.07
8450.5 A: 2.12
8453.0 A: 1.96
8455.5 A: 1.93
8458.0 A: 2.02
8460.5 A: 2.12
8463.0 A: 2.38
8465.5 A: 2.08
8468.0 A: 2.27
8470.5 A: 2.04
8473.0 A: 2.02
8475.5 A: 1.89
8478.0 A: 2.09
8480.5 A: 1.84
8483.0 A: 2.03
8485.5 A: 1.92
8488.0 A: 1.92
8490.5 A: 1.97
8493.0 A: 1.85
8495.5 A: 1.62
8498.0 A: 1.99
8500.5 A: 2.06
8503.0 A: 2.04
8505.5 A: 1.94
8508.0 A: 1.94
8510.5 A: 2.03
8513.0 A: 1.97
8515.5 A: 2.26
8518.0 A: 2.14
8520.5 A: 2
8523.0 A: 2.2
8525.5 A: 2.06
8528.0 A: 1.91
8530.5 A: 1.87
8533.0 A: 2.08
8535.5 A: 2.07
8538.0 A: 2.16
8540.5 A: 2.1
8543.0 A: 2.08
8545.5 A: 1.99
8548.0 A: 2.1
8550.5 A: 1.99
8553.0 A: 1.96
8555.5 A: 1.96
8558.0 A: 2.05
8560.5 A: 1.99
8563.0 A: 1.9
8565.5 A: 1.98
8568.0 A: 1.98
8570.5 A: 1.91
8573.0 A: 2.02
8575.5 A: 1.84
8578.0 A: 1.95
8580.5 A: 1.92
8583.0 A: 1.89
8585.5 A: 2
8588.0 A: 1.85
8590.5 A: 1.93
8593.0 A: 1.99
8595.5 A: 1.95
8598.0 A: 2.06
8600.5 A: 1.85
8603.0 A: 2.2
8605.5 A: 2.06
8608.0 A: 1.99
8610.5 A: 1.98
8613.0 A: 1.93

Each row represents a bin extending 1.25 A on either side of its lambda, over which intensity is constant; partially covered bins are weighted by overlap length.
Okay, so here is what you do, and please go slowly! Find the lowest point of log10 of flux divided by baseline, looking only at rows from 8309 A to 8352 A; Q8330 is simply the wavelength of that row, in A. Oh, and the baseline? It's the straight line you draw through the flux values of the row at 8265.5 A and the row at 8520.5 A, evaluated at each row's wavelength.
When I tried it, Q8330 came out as 8310.5 A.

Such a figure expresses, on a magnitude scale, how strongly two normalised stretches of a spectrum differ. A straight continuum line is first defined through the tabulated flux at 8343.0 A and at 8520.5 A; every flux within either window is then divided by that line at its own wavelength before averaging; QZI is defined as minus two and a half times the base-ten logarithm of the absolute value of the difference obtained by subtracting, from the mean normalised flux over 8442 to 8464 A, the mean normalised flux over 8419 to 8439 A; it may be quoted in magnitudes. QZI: 2.7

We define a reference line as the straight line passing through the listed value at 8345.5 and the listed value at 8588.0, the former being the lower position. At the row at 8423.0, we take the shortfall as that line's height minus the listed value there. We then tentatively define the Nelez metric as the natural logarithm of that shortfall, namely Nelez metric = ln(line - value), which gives -1.3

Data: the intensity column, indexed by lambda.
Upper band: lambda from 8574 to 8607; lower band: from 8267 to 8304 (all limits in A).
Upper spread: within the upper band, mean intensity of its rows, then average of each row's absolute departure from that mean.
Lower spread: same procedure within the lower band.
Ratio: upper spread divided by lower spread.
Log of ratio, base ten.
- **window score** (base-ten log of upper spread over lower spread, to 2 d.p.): -0.11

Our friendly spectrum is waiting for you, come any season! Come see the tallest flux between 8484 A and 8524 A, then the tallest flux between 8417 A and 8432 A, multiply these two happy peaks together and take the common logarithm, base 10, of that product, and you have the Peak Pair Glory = 0.66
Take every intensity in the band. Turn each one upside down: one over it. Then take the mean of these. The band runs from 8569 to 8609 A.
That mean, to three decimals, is 0.510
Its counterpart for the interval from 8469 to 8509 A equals 0.515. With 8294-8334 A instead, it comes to 0.489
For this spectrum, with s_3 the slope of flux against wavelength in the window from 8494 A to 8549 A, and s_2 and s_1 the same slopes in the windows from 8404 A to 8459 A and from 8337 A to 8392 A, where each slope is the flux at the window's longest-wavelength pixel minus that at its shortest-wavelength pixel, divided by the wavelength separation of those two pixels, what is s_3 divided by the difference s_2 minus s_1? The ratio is -1.37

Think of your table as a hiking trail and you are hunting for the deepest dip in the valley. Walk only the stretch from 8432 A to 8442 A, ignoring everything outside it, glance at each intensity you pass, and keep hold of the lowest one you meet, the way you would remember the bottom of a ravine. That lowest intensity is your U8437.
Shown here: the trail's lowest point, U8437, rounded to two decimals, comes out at 1.56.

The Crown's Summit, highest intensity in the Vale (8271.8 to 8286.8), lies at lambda 8273.0 A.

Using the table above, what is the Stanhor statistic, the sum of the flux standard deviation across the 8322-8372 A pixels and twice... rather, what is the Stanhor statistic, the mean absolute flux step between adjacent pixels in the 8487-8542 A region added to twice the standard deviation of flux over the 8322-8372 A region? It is 0.42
